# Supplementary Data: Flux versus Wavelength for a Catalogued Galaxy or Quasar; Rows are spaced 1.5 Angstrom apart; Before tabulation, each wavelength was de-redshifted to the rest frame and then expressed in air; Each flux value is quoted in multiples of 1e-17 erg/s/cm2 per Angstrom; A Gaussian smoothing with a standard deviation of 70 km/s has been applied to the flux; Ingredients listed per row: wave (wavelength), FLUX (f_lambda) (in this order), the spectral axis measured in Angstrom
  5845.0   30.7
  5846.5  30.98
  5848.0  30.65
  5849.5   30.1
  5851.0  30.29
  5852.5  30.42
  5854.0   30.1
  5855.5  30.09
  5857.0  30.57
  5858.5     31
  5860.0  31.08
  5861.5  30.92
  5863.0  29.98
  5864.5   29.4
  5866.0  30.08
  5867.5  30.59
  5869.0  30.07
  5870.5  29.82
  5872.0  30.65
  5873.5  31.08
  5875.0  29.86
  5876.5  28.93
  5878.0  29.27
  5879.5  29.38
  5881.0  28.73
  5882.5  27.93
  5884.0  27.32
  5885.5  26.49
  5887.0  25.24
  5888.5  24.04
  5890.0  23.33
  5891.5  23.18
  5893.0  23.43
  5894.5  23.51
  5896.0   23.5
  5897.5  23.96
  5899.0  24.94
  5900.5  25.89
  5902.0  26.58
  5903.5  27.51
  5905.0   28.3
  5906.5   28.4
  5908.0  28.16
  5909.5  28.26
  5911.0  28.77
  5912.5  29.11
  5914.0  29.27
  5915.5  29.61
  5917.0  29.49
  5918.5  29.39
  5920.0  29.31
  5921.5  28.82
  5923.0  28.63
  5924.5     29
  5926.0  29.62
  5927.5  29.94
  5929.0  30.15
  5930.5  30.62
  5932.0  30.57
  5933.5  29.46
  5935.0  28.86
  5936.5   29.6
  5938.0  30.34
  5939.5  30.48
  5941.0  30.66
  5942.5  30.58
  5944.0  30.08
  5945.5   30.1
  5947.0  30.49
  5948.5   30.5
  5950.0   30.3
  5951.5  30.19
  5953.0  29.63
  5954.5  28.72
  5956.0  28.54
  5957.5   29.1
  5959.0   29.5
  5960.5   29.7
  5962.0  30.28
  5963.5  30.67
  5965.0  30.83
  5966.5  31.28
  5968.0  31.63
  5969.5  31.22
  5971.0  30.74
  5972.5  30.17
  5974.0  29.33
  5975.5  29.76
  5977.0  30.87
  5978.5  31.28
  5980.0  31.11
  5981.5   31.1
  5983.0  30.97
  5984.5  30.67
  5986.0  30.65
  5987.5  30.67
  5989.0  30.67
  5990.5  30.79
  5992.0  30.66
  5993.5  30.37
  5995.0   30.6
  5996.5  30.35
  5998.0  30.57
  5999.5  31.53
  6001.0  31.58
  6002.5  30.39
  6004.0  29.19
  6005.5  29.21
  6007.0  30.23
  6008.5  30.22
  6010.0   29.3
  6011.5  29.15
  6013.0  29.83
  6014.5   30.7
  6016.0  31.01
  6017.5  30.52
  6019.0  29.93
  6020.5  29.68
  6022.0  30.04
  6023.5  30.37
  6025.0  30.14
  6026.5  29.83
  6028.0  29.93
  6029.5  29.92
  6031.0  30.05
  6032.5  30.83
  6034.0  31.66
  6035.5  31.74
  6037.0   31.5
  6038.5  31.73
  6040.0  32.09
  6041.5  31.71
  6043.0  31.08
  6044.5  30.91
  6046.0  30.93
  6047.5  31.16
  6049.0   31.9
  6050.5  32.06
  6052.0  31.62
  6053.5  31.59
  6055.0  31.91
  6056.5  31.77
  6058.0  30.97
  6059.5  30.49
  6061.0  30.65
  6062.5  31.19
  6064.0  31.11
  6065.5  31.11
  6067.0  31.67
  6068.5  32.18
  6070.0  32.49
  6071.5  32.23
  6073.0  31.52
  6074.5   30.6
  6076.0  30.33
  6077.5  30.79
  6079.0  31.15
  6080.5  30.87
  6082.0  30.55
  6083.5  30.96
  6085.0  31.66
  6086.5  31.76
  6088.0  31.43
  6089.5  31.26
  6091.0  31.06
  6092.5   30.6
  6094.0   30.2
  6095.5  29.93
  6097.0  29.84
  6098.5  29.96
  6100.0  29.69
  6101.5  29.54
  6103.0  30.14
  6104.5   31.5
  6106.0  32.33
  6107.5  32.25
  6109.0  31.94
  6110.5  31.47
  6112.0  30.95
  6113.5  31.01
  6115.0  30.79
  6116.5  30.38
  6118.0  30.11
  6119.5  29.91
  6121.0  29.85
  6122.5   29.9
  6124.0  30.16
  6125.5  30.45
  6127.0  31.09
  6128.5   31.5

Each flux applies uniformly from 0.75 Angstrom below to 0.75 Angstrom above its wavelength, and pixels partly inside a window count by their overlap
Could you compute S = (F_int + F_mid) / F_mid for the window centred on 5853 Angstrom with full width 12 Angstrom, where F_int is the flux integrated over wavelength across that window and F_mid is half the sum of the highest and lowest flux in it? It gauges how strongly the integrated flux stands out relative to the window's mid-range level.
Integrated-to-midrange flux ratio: 12.9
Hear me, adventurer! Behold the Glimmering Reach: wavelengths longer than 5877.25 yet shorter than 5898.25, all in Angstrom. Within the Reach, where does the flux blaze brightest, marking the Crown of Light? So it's 5879.5 Angstrom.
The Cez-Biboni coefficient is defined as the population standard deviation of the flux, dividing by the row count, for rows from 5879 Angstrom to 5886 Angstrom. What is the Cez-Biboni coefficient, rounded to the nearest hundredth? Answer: 1.02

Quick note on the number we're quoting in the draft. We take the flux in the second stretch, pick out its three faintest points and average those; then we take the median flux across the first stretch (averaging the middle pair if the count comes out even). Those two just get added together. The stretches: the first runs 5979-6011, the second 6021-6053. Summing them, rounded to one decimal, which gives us 60.5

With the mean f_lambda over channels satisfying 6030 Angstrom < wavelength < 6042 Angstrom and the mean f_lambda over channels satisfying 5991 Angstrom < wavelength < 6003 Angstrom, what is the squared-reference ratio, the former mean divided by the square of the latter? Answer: 0.0332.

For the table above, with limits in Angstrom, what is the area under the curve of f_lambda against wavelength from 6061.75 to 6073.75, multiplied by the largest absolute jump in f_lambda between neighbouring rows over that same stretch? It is 270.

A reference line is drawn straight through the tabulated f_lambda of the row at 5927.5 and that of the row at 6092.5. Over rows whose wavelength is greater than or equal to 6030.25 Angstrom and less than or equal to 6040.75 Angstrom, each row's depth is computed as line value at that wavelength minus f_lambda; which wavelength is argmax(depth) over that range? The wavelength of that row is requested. 6031.0 Angstrom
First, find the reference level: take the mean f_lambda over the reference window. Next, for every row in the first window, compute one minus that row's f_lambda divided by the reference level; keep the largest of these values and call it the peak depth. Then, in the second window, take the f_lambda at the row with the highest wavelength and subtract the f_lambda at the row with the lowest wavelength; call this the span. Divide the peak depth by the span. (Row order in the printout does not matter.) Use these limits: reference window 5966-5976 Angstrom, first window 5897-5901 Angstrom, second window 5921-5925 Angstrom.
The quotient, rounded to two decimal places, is 1.20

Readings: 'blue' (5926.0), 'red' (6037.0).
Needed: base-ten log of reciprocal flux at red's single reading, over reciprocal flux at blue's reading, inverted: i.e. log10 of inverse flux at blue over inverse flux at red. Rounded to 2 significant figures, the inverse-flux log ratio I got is 0.027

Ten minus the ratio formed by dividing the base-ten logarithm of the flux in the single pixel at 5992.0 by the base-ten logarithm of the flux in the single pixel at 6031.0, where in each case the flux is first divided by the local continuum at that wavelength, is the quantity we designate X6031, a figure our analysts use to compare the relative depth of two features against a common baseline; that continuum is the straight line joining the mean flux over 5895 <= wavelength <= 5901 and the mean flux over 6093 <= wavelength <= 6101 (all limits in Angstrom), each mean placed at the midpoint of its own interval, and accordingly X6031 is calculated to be 8.1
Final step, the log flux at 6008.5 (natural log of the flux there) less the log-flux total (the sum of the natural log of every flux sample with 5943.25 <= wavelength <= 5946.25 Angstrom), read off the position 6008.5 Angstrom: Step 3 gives -3.40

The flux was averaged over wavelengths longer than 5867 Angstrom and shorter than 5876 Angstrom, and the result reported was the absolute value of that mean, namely 30.3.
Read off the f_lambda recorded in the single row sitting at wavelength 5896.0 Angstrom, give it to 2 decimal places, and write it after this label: 23.50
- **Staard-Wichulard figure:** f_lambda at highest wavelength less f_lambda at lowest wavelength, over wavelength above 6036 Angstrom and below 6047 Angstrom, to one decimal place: -0.6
